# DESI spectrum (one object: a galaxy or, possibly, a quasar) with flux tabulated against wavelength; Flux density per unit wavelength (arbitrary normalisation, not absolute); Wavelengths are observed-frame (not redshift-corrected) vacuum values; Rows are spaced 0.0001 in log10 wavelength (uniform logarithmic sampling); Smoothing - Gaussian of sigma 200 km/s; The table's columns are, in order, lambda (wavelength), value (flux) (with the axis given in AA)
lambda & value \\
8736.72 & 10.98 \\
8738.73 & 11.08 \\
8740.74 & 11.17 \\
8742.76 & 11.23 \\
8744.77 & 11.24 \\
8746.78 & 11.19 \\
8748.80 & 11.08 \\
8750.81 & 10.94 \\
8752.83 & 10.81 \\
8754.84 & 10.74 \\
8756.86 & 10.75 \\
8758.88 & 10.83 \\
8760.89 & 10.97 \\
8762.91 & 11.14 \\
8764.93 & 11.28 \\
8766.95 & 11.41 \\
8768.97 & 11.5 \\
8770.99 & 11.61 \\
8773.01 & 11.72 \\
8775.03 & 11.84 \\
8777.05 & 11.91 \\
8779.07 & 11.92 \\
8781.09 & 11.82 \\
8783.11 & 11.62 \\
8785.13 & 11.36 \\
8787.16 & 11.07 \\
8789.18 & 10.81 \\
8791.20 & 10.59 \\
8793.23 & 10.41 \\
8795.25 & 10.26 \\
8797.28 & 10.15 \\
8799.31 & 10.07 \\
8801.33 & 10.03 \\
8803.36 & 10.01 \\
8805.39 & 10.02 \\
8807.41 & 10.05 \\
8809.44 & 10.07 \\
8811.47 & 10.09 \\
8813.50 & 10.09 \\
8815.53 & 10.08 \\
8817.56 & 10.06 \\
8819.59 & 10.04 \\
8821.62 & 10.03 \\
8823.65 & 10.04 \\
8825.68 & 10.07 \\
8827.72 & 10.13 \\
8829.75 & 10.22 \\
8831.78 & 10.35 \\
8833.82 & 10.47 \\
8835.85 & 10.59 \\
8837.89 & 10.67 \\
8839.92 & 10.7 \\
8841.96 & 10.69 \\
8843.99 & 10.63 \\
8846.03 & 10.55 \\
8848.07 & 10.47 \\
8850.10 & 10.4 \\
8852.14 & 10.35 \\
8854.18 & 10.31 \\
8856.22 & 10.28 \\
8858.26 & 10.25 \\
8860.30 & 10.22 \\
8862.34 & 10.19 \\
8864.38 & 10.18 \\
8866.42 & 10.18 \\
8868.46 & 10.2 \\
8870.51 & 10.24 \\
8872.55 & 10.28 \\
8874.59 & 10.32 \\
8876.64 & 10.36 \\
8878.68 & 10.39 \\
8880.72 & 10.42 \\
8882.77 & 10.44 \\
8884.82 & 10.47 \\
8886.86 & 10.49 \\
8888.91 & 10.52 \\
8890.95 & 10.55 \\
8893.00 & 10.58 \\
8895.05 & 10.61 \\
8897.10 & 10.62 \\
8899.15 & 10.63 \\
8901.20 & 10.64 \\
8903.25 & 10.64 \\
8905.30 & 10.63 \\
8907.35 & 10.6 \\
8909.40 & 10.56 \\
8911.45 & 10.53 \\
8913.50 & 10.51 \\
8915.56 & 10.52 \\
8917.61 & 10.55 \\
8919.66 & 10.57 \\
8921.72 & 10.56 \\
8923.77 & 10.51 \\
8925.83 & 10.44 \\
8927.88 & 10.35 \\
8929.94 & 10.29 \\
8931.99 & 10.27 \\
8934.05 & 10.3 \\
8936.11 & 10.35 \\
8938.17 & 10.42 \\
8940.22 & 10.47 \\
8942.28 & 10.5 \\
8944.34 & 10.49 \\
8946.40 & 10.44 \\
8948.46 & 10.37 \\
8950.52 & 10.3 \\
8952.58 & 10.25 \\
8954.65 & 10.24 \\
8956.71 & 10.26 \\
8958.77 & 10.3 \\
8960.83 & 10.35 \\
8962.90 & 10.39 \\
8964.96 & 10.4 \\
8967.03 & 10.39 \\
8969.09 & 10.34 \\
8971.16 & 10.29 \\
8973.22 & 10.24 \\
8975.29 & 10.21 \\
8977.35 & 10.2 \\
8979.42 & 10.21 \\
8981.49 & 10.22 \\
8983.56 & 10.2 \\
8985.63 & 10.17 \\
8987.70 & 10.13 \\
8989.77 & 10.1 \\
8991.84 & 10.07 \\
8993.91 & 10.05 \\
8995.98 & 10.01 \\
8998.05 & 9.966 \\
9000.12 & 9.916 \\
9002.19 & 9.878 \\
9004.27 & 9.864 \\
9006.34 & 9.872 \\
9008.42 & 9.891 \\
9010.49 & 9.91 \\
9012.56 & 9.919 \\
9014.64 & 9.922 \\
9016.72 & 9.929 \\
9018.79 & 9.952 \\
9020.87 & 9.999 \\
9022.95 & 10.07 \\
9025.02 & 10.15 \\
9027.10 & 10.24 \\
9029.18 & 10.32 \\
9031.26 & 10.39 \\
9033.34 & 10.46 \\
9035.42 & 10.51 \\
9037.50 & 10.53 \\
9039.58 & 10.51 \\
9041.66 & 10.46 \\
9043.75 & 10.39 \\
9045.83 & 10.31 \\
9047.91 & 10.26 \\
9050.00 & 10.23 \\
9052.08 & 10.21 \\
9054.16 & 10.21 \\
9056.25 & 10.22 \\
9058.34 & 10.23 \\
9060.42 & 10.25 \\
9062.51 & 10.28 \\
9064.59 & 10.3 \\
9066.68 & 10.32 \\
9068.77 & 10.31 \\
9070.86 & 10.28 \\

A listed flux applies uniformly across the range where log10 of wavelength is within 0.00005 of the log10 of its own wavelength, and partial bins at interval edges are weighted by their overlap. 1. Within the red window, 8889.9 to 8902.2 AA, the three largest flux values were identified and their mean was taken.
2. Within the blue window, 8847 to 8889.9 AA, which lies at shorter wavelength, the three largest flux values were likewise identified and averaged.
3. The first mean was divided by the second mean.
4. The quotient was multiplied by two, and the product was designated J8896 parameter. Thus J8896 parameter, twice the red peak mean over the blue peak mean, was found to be 2.03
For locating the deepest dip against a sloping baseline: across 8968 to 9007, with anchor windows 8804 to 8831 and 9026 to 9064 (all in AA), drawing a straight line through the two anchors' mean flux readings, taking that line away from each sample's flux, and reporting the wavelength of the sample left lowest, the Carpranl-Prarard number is 9004.27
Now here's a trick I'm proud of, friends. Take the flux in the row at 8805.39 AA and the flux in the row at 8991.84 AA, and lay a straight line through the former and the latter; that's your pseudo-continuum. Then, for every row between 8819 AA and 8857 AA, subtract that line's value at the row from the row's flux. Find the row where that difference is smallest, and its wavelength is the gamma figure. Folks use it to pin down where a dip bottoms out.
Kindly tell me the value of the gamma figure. 8821.62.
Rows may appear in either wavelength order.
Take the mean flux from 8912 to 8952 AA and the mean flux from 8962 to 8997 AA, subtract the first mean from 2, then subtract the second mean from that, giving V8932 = -18.6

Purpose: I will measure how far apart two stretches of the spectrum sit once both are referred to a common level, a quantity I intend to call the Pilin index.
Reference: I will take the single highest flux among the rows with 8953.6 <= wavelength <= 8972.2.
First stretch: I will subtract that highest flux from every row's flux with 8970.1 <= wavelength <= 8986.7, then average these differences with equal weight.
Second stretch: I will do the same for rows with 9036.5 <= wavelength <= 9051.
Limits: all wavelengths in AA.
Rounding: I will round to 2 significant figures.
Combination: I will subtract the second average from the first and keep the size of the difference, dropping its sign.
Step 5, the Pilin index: 0.17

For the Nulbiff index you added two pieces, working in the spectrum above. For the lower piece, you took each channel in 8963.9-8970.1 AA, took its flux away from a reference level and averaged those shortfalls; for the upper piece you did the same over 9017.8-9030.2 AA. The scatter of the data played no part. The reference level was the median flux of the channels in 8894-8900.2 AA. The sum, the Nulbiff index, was 0.74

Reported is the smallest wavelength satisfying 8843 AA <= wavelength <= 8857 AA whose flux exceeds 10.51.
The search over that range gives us 8843.99 AA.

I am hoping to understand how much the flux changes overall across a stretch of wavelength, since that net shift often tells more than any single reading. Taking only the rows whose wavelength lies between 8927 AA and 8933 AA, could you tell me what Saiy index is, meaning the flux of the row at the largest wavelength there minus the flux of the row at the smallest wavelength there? -0.08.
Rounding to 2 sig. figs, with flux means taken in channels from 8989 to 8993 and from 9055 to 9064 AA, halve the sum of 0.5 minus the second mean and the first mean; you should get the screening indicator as 0.17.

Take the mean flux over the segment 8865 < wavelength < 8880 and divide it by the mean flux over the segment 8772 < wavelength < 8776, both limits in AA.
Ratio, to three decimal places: 0.873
